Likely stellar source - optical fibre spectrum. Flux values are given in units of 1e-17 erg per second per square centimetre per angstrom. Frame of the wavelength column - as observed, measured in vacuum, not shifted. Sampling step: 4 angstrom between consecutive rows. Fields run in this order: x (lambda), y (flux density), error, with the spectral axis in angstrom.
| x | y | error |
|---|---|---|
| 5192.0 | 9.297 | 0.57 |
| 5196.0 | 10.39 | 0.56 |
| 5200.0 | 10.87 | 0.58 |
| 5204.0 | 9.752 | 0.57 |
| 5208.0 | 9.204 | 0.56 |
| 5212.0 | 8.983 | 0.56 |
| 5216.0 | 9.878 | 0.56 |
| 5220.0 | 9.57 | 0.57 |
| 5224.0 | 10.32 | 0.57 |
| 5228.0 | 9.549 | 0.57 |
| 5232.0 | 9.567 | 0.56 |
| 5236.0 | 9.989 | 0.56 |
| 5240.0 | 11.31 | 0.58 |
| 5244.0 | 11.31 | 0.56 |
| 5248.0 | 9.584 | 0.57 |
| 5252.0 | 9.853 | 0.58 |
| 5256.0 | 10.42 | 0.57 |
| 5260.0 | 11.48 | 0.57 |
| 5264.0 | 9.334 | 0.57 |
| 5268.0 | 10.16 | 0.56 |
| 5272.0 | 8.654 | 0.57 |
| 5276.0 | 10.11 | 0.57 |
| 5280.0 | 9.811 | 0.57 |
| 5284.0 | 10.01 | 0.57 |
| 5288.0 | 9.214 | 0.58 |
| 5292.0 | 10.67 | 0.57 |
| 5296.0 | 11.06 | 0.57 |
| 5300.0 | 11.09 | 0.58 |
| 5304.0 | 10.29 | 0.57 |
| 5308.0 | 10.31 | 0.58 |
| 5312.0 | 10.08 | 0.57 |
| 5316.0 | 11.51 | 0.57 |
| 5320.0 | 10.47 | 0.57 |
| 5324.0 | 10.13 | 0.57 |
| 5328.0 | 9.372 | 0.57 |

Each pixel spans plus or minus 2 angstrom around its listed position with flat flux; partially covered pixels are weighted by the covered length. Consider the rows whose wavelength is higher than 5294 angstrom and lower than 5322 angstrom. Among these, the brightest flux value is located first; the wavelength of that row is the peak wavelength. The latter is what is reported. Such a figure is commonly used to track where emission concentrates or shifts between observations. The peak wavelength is 5316.0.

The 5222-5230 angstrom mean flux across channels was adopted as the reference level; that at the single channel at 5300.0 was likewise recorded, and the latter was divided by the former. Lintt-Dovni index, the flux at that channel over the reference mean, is 1.12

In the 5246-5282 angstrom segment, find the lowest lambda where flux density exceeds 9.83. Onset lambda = 5252.0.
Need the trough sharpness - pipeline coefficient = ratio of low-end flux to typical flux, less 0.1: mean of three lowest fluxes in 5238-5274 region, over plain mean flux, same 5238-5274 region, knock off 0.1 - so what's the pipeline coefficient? 0.80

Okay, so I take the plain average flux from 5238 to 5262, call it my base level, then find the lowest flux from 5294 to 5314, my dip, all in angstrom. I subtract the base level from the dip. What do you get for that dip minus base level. -0.6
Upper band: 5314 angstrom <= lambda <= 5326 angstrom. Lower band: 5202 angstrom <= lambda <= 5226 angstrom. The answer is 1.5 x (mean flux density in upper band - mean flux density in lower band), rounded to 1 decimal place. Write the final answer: 1.6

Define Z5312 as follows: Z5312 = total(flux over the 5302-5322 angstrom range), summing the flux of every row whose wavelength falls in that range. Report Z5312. 52.7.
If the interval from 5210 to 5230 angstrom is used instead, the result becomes 48.3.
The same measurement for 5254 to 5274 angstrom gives 50.0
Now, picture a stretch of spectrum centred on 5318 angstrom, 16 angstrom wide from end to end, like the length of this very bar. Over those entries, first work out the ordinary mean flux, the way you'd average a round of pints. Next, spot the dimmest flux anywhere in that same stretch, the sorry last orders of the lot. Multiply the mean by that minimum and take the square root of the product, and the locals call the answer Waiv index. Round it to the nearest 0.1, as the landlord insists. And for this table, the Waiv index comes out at 10.3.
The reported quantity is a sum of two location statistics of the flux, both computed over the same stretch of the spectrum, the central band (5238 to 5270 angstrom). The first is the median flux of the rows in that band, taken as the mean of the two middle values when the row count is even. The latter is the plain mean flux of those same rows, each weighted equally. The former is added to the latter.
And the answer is 20.7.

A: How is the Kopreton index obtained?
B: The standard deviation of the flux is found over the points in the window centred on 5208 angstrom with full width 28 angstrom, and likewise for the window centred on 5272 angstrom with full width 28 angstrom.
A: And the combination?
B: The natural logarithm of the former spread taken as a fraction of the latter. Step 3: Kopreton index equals -0.3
